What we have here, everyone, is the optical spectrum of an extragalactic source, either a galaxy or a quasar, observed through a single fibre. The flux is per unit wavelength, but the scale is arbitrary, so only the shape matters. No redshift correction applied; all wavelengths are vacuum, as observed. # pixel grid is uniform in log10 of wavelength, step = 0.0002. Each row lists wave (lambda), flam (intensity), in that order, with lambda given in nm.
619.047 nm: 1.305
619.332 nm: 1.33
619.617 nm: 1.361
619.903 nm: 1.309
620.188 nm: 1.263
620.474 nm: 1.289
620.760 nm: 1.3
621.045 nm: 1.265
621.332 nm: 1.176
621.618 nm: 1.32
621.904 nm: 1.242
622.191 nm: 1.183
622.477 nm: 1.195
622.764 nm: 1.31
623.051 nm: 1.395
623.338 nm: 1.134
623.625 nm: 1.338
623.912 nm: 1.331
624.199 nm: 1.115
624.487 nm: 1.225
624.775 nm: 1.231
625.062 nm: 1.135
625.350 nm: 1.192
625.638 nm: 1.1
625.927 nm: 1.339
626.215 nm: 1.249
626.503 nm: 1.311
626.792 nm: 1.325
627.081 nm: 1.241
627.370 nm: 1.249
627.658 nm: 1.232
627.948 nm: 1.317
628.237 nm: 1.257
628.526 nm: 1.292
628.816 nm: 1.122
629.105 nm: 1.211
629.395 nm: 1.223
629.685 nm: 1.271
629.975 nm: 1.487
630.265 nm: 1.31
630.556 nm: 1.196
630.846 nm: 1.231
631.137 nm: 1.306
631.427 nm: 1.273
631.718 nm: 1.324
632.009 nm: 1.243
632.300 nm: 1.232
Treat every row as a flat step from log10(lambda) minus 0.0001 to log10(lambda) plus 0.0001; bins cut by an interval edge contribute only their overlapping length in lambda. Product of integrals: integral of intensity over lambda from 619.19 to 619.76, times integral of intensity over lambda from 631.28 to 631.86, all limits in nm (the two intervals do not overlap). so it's 0.58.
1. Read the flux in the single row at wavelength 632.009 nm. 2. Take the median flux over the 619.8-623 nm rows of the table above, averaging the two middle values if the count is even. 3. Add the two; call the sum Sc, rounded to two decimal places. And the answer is 2.51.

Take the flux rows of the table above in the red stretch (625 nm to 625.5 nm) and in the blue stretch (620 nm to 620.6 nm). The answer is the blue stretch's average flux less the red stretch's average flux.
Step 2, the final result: 0.11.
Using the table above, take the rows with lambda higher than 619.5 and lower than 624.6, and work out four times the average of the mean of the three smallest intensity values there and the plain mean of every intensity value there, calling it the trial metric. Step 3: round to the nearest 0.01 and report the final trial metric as 4.81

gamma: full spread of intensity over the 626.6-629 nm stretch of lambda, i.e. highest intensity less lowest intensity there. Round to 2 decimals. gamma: 0.20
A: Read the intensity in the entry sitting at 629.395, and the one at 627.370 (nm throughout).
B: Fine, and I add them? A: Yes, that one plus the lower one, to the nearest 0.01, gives 2.47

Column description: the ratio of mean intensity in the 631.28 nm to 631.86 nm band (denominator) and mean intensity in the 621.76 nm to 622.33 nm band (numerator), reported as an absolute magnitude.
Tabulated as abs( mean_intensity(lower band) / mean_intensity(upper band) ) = 0.93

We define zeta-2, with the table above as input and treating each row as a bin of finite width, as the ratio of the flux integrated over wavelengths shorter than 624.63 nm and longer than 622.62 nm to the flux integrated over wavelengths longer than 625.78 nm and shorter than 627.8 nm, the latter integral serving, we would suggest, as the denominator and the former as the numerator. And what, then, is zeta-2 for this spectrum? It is 0.98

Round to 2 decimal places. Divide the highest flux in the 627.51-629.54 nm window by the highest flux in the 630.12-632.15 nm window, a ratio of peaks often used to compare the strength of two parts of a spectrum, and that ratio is 0.99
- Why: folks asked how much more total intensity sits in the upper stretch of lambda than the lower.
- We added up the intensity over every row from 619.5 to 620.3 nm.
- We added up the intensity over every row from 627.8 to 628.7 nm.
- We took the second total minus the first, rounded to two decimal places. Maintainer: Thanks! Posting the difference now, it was -0.07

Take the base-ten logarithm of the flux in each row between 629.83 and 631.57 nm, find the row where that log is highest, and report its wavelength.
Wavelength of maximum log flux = 629.975 nm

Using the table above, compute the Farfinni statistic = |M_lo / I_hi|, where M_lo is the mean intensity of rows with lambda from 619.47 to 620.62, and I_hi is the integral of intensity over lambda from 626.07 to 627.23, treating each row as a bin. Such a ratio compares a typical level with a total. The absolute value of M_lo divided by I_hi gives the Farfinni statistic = 0.88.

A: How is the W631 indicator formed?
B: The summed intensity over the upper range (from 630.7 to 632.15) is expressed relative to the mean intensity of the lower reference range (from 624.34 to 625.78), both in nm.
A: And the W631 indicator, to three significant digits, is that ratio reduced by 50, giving -44.6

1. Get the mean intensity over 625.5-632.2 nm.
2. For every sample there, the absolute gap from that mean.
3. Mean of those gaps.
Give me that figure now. 0.055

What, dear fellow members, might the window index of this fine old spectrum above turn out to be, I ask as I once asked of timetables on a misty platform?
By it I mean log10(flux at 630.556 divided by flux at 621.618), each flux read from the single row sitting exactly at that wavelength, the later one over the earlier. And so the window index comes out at -0.043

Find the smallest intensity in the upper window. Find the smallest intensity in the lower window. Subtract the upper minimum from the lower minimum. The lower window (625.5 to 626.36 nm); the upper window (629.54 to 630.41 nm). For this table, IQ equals -0.17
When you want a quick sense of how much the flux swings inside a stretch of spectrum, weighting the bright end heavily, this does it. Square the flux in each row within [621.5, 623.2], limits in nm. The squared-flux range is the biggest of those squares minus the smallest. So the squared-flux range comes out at 0.5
